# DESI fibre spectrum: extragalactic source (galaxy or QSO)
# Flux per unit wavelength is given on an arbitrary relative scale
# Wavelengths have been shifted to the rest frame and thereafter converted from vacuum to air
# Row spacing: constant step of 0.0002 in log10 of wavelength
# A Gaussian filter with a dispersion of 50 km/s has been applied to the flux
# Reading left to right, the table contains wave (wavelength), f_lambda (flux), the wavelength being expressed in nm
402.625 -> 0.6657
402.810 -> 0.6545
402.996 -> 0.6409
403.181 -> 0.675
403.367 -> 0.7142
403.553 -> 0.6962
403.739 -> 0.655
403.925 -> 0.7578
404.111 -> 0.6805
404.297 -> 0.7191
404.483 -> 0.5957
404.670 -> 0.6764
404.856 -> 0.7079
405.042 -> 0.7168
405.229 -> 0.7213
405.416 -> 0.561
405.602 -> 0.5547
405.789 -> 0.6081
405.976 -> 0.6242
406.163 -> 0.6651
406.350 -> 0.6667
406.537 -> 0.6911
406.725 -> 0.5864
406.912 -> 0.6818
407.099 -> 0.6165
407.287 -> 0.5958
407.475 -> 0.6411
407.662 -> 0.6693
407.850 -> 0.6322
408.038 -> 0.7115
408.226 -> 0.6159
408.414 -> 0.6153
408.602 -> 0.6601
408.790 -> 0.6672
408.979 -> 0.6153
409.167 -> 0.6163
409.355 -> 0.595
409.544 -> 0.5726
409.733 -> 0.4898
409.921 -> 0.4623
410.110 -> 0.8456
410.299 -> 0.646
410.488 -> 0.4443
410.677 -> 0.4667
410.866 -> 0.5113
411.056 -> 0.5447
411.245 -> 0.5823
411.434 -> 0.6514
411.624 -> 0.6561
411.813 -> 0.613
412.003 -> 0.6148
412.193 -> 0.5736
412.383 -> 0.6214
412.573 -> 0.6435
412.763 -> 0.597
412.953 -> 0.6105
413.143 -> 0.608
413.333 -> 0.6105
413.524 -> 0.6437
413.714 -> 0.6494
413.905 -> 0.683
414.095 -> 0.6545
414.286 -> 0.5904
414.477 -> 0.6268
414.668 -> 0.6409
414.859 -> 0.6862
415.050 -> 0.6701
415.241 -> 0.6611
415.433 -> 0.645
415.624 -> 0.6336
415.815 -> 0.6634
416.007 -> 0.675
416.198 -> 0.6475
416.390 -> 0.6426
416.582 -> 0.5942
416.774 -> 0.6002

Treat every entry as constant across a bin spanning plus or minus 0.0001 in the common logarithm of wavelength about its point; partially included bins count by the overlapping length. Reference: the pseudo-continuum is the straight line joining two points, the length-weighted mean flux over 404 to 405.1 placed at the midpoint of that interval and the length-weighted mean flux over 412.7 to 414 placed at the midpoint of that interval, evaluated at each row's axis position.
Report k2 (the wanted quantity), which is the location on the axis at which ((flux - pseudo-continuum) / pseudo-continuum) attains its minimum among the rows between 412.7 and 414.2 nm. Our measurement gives 412.763 nm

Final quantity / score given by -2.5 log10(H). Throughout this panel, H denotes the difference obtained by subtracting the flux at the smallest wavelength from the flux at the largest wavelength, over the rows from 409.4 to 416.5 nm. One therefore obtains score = 2.9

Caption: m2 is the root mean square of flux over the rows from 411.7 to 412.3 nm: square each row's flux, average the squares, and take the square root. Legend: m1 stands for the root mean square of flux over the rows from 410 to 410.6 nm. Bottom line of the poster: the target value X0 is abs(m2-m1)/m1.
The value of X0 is 0.10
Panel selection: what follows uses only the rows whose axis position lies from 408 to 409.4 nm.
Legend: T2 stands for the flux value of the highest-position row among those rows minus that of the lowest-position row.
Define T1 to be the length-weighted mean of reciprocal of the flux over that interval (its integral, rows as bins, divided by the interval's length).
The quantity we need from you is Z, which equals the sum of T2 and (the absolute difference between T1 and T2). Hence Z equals 1.58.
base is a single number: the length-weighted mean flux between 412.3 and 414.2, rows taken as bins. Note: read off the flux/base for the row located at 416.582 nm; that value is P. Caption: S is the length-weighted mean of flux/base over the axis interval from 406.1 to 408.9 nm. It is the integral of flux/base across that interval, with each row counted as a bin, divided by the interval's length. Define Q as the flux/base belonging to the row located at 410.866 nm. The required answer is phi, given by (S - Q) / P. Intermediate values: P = 0.94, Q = 0.81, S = 1.02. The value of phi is 0.23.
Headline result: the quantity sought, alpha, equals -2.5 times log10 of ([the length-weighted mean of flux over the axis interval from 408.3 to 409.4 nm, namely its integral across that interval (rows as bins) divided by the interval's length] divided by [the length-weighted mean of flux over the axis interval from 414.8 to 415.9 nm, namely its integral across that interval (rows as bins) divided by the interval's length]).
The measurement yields 0.05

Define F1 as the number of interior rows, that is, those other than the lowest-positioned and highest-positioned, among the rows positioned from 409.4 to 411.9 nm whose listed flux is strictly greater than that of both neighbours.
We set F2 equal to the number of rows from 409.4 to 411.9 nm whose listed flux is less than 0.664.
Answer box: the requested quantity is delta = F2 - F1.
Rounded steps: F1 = 2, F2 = 12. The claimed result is 10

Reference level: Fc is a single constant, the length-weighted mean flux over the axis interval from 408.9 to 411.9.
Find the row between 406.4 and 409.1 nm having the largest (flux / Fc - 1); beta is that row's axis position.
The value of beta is 408.038 nm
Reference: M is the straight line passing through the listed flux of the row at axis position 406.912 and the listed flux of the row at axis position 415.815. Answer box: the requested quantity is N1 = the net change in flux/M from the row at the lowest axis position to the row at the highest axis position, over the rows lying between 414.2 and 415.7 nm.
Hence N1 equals 0.07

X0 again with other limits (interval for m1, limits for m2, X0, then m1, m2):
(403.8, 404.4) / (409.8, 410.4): 0.07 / 0.720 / 0.67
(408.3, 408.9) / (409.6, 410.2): 0.04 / 0.648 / 0.62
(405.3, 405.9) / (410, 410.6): 0.16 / 0.575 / 0.67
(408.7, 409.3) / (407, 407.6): 0.02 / 0.633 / 0.62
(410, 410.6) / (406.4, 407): 0.02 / 0.666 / 0.65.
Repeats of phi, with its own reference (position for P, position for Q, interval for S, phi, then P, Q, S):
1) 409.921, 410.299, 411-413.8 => -0.07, 0.73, 1.02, 0.97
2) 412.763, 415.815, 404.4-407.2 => -0.03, 0.94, 1.05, 1.02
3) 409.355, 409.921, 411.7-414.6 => 0.27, 0.94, 0.73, 0.99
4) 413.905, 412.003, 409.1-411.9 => -0.05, 1.08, 0.97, 0.92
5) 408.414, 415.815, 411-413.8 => -0.08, 0.97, 1.05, 0.97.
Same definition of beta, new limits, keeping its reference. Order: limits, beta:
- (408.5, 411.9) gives 410.110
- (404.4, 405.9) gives 405.229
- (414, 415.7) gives 414.859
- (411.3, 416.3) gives 414.859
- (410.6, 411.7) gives 411.624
